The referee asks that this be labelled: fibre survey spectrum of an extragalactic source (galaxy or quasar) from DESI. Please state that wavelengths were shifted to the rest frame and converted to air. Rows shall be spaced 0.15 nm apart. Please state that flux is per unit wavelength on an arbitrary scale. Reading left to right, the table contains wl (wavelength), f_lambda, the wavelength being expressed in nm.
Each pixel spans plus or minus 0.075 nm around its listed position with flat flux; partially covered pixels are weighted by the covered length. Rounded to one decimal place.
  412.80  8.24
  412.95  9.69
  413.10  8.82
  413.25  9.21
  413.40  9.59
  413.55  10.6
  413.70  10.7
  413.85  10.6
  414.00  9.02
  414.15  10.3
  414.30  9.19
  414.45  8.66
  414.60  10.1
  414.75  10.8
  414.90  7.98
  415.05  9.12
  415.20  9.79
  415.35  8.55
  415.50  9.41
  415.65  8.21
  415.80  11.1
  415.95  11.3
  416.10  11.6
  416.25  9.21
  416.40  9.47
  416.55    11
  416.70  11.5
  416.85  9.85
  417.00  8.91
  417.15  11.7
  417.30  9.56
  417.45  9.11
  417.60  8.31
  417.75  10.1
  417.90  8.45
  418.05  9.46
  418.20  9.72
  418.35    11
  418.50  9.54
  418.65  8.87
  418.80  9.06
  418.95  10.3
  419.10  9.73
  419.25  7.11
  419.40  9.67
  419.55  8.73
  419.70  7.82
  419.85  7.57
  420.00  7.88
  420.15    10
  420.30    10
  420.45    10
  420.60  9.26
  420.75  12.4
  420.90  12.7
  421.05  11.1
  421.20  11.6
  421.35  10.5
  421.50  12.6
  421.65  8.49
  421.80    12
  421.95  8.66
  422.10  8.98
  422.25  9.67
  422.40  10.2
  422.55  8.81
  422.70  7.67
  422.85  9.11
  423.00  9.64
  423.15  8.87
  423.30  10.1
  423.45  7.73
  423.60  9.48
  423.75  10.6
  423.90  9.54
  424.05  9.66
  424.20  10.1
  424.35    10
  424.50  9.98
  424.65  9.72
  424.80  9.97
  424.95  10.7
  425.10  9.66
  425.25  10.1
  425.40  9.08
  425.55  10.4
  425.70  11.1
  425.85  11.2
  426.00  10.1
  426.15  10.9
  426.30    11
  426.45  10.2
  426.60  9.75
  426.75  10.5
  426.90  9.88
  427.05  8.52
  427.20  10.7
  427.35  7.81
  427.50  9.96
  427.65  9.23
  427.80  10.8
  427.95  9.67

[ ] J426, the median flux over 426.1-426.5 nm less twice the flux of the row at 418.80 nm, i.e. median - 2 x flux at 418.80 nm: -7.2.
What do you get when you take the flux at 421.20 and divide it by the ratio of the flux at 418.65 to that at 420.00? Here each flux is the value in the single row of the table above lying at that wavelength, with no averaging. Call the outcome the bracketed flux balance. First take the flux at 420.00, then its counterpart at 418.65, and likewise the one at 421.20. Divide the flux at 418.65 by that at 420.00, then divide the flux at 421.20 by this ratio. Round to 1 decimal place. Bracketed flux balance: 10.3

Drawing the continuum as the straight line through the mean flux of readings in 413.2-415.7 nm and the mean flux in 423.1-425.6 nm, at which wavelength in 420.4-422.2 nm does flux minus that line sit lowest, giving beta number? 421.65 nm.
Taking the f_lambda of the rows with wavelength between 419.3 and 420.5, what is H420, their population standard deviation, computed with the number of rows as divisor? 1.01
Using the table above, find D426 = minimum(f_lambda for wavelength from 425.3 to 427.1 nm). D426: 8.52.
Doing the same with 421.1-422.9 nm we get 7.67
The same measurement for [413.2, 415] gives 7.98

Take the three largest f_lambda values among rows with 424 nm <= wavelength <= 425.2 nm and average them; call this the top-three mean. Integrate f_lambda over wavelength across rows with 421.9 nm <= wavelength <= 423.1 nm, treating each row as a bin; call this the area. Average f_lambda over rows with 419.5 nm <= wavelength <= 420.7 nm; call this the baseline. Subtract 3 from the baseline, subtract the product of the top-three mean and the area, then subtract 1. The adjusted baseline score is -107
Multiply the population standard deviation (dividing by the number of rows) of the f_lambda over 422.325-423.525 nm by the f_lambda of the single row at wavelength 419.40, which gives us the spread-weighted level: 8.7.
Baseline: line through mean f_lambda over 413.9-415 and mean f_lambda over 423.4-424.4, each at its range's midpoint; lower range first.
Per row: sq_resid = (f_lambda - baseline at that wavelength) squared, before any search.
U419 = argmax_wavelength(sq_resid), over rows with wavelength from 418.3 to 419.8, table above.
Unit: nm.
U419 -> 419.25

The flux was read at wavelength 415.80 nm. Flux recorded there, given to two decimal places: 11.10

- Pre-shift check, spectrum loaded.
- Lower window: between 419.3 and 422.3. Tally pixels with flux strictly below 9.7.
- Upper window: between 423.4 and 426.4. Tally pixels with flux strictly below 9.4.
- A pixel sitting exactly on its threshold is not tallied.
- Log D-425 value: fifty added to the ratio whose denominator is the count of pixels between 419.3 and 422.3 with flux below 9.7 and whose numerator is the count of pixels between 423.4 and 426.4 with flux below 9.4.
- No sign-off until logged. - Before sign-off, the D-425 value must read 50.2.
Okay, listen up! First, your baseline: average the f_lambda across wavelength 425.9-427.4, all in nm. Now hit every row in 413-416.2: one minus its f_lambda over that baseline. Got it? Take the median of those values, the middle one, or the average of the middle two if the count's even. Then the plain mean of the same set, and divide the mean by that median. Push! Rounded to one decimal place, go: 0.6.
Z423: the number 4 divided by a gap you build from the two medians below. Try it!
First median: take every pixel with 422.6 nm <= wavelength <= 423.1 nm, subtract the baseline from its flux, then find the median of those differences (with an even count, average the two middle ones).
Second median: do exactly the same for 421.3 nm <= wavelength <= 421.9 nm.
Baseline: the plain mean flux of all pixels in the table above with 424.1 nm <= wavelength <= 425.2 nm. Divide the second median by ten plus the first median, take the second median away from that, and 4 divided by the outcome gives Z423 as -4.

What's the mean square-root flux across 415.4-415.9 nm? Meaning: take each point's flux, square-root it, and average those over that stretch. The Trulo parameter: 3.09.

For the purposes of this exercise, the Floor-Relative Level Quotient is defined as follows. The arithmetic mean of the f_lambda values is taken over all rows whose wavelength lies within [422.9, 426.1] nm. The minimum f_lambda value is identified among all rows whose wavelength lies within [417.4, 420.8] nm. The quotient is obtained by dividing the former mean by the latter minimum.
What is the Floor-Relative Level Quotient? 1.39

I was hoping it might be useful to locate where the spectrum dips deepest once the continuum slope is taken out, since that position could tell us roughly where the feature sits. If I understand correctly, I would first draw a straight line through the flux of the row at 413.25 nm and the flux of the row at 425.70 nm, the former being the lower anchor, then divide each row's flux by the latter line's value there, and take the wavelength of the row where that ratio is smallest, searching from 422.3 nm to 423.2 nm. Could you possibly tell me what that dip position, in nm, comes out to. 422.70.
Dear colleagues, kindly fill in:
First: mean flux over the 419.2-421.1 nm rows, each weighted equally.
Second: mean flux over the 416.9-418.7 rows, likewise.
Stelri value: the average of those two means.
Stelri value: 9.6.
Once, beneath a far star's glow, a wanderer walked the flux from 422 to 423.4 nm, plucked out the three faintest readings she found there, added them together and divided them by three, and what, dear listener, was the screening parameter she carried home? 8.45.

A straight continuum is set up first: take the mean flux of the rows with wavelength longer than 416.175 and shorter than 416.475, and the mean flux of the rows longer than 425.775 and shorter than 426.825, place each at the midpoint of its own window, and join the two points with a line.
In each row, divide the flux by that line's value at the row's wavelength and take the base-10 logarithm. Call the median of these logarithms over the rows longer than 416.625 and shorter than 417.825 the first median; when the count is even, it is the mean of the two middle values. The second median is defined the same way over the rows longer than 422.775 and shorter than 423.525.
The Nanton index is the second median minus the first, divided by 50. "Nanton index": -0.0012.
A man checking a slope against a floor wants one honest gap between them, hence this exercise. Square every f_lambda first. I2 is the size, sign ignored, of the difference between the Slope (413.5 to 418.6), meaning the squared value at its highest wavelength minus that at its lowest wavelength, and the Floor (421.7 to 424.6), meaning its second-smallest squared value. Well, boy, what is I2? 81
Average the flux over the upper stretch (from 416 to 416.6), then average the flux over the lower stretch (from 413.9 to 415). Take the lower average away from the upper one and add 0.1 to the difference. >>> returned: 1.0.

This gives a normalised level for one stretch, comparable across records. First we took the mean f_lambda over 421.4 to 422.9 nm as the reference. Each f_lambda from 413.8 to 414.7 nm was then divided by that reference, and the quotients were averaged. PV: 1.00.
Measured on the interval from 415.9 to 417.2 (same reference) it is 1.09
